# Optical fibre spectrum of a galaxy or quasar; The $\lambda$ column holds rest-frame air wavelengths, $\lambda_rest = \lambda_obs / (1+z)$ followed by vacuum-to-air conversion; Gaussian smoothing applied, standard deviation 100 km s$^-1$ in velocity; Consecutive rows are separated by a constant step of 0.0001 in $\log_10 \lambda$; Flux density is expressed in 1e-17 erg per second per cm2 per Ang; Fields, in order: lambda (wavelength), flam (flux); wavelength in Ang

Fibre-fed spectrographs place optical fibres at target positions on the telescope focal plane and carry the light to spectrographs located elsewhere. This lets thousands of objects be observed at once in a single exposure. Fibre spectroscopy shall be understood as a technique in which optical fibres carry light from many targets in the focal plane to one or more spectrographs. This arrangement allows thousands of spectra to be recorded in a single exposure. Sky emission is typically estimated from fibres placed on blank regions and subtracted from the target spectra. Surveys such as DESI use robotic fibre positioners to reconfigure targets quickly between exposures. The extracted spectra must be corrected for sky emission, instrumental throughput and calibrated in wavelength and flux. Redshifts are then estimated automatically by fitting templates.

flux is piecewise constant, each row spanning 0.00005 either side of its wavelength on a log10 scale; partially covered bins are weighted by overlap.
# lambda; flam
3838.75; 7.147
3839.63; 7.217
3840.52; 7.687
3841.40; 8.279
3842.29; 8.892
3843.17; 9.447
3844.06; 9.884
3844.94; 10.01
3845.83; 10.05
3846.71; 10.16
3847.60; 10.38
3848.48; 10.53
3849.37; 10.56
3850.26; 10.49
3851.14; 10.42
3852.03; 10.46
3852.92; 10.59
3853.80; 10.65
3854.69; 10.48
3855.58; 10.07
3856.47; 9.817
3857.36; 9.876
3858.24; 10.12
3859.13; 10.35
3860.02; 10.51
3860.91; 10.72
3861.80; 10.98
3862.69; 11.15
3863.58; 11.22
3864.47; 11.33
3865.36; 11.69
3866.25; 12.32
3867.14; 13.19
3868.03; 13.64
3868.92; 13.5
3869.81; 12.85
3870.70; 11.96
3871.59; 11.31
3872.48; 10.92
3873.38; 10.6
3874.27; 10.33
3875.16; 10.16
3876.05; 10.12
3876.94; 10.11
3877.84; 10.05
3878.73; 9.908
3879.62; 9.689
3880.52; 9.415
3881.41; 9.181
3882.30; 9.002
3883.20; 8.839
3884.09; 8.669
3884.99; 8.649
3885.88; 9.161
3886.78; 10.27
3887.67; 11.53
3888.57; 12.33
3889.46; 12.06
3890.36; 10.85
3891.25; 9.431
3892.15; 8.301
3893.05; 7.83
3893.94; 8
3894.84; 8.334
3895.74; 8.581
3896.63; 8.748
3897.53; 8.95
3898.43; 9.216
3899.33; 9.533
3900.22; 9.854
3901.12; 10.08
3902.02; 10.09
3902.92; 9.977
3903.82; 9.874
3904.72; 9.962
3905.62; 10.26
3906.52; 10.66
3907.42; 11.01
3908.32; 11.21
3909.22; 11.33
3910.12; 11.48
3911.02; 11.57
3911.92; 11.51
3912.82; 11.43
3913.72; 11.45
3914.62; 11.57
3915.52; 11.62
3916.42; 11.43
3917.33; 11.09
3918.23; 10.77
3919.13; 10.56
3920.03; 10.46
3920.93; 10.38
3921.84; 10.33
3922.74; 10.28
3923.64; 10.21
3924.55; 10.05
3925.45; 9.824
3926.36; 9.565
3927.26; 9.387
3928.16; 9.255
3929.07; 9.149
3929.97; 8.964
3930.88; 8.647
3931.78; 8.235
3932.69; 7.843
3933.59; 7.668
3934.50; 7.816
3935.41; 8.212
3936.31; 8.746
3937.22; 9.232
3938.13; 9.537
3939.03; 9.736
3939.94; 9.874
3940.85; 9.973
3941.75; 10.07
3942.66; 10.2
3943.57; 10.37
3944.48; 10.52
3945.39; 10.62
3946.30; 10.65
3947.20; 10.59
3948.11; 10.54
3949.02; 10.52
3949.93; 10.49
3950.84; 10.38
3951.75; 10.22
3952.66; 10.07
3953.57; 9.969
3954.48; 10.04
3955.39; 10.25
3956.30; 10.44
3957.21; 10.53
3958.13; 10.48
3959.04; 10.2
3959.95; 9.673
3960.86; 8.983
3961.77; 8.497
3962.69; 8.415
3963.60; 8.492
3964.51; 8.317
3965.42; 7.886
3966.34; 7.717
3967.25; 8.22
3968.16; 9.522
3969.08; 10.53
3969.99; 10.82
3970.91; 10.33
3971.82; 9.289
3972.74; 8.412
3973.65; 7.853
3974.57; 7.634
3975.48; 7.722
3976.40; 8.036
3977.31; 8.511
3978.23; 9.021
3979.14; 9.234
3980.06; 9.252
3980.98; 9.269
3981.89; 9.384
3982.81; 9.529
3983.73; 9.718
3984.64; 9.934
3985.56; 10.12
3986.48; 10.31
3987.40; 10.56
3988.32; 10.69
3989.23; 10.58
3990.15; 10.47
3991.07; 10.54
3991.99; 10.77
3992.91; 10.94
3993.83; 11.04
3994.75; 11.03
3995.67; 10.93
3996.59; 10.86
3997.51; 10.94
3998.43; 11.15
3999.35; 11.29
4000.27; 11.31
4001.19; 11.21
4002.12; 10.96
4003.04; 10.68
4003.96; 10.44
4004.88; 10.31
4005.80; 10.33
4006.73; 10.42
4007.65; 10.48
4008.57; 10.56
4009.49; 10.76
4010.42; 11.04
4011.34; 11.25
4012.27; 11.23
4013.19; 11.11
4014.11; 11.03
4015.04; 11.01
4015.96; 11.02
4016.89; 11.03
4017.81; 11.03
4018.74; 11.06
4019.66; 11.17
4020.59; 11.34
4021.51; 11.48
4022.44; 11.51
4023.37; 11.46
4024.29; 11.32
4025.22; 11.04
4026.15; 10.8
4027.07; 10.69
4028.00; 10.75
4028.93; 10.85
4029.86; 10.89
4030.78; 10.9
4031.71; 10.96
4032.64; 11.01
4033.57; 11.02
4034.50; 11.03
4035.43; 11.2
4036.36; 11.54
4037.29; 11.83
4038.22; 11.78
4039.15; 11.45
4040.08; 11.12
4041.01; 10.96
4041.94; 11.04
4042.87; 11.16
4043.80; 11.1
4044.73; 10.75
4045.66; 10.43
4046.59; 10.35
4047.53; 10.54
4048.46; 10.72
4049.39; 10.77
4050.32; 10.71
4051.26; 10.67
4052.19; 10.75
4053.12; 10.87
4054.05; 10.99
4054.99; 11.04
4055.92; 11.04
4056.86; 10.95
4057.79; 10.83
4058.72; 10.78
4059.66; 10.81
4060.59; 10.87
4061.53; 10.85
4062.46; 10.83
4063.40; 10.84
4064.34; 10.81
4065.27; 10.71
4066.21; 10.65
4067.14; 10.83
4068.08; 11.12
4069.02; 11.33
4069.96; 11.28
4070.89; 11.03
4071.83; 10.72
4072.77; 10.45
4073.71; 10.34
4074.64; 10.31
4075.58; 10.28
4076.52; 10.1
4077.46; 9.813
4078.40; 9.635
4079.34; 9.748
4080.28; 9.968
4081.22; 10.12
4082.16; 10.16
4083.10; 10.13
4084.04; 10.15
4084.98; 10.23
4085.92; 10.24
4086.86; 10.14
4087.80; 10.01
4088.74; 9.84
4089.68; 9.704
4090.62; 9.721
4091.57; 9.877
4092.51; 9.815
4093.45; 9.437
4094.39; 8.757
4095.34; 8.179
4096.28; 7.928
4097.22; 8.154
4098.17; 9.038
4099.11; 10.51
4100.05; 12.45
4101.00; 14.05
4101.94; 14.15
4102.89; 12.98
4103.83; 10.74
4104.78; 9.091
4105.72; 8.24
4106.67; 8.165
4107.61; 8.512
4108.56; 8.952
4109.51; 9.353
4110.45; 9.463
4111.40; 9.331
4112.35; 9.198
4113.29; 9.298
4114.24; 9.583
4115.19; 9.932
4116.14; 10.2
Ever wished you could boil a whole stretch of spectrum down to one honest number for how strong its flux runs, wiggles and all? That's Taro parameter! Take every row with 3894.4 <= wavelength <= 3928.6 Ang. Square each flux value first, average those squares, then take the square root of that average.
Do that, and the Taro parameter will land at 10.4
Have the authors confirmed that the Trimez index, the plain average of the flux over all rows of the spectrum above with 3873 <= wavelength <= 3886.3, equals 9.6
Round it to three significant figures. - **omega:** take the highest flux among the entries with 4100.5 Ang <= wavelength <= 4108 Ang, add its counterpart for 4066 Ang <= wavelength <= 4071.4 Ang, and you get 25.5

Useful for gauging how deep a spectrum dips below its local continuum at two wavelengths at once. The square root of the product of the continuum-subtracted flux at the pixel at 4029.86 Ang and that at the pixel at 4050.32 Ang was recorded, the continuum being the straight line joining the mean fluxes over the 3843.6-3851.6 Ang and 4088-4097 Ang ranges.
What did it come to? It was 1.33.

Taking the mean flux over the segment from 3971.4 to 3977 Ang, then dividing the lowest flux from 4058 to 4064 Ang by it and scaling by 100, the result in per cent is 132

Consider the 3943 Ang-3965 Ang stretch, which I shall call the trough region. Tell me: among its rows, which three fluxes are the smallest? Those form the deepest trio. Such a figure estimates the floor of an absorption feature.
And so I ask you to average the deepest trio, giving 8.4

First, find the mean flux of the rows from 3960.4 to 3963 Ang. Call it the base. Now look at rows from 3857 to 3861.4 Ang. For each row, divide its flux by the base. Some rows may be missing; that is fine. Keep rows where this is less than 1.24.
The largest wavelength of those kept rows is 3860.02 Ang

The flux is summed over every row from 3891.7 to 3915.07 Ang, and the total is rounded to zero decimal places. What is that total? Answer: 261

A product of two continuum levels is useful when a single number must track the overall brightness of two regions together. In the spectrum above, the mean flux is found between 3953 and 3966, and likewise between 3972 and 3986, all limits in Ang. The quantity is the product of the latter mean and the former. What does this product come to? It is 84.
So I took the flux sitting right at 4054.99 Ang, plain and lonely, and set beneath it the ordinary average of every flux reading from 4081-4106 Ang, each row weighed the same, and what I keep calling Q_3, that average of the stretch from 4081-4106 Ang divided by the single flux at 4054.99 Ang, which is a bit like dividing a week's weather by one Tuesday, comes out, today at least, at 0.92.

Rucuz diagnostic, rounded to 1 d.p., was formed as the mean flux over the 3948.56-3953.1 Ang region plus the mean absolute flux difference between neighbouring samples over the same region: 10.4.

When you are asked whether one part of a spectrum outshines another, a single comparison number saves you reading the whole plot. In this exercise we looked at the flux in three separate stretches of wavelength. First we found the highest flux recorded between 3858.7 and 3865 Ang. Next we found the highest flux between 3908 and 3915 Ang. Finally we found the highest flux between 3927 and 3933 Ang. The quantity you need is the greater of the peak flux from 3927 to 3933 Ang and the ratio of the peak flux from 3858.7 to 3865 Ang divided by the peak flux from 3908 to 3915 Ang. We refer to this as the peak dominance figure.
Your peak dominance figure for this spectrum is 9.4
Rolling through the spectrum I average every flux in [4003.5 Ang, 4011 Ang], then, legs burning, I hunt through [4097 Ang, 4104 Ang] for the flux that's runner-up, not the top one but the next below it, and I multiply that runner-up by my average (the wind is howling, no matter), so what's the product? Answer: 148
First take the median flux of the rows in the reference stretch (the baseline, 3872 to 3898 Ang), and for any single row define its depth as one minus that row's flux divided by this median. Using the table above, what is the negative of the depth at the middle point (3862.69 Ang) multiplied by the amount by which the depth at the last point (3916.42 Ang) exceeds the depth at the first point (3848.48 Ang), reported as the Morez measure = -0.017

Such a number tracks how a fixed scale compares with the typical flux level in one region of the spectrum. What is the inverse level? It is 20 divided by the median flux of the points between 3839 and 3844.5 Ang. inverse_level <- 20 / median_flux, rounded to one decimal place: 2.3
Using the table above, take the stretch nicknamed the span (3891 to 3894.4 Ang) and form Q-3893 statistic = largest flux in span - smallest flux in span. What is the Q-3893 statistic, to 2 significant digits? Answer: 1.6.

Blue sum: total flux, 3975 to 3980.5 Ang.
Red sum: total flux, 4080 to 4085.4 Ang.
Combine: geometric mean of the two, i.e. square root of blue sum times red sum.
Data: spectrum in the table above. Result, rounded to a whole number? 56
